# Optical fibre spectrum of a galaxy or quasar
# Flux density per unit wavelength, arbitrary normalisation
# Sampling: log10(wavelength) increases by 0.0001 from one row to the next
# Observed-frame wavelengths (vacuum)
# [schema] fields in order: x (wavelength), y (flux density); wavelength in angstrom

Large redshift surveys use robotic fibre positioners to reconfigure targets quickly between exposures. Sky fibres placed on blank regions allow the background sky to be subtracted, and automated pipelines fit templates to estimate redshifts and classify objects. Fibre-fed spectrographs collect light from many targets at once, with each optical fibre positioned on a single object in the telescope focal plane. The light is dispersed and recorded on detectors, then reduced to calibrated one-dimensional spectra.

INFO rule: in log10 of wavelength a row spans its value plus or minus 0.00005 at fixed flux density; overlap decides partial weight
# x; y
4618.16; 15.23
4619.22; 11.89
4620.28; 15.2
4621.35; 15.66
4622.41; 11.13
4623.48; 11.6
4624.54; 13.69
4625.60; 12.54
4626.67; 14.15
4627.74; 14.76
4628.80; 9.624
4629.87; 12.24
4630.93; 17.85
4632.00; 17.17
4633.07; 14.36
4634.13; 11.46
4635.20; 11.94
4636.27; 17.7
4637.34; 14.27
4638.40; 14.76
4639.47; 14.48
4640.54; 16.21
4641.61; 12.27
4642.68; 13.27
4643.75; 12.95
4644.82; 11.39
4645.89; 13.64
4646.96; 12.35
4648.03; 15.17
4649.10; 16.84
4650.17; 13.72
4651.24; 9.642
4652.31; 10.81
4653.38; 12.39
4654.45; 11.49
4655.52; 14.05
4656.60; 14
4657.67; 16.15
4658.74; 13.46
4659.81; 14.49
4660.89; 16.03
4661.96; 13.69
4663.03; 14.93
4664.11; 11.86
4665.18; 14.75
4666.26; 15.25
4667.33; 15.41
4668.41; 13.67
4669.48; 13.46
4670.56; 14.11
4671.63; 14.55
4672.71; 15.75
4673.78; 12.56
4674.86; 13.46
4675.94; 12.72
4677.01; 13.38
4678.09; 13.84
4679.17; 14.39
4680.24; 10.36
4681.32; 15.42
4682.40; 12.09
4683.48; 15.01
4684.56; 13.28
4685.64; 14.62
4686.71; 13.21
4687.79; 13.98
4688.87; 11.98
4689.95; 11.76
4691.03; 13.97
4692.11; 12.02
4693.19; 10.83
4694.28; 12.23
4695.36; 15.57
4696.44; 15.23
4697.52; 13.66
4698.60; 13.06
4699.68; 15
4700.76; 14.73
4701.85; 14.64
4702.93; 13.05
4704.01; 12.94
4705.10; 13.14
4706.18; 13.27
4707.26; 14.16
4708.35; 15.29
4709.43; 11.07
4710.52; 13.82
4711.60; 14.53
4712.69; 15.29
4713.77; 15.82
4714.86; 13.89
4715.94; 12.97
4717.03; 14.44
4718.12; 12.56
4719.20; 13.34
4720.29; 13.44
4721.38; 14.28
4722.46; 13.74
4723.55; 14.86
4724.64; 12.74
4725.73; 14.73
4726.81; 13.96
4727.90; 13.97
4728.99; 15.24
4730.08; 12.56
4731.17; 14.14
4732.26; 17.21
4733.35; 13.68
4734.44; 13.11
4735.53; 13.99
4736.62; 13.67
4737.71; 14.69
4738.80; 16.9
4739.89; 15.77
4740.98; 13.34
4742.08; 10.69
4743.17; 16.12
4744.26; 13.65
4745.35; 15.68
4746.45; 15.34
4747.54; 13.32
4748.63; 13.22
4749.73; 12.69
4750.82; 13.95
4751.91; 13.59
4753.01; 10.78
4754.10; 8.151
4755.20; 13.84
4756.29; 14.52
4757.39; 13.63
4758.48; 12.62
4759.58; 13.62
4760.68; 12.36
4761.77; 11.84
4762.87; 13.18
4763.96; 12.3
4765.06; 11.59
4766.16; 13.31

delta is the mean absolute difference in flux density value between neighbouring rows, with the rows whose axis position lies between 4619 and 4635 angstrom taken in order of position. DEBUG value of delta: 2.4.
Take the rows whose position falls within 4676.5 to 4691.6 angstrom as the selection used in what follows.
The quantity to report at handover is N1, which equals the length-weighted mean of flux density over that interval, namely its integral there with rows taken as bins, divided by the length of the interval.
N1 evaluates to 13.4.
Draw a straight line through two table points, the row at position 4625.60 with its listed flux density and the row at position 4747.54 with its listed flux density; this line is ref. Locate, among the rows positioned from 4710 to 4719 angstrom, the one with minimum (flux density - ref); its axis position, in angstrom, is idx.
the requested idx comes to 4718.12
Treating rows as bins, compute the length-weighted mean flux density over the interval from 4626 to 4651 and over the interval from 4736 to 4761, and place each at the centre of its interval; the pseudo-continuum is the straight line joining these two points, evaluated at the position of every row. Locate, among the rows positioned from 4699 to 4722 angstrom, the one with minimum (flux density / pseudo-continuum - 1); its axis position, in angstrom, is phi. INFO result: 4709.43 angstrom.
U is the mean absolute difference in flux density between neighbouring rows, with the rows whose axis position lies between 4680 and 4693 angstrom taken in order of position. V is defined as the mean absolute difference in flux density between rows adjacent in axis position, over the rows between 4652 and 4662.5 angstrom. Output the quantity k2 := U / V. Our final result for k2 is 1.26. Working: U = 2.1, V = 1.65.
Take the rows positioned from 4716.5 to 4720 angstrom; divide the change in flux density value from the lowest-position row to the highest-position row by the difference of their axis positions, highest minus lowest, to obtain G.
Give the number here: -0.51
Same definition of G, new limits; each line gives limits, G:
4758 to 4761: -0.12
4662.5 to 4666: -0.08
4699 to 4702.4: -0.17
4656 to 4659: -0.25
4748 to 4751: 0.33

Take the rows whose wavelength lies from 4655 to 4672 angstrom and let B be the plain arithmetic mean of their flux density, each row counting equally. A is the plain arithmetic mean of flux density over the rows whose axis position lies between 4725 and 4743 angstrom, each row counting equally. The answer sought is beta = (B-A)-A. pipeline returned -14.1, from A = 14.2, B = 14.4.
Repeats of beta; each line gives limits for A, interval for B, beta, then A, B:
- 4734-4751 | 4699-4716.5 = -14.3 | 14.1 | 14.0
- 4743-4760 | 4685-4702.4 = -13.3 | 13.4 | 13.5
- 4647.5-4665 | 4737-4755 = -13.7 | 13.7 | 13.6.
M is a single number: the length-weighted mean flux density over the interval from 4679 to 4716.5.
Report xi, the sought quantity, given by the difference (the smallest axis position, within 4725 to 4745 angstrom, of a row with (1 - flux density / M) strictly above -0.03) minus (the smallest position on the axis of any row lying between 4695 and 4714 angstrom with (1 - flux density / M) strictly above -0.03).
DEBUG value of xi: 29.3 angstrom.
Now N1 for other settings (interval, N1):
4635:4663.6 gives 13.8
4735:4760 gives 13.6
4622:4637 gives 13.6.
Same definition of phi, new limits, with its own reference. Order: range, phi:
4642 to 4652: 4651.24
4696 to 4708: 4704.01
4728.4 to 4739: 4730.08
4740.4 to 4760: 4754.10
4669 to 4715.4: 4680.24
